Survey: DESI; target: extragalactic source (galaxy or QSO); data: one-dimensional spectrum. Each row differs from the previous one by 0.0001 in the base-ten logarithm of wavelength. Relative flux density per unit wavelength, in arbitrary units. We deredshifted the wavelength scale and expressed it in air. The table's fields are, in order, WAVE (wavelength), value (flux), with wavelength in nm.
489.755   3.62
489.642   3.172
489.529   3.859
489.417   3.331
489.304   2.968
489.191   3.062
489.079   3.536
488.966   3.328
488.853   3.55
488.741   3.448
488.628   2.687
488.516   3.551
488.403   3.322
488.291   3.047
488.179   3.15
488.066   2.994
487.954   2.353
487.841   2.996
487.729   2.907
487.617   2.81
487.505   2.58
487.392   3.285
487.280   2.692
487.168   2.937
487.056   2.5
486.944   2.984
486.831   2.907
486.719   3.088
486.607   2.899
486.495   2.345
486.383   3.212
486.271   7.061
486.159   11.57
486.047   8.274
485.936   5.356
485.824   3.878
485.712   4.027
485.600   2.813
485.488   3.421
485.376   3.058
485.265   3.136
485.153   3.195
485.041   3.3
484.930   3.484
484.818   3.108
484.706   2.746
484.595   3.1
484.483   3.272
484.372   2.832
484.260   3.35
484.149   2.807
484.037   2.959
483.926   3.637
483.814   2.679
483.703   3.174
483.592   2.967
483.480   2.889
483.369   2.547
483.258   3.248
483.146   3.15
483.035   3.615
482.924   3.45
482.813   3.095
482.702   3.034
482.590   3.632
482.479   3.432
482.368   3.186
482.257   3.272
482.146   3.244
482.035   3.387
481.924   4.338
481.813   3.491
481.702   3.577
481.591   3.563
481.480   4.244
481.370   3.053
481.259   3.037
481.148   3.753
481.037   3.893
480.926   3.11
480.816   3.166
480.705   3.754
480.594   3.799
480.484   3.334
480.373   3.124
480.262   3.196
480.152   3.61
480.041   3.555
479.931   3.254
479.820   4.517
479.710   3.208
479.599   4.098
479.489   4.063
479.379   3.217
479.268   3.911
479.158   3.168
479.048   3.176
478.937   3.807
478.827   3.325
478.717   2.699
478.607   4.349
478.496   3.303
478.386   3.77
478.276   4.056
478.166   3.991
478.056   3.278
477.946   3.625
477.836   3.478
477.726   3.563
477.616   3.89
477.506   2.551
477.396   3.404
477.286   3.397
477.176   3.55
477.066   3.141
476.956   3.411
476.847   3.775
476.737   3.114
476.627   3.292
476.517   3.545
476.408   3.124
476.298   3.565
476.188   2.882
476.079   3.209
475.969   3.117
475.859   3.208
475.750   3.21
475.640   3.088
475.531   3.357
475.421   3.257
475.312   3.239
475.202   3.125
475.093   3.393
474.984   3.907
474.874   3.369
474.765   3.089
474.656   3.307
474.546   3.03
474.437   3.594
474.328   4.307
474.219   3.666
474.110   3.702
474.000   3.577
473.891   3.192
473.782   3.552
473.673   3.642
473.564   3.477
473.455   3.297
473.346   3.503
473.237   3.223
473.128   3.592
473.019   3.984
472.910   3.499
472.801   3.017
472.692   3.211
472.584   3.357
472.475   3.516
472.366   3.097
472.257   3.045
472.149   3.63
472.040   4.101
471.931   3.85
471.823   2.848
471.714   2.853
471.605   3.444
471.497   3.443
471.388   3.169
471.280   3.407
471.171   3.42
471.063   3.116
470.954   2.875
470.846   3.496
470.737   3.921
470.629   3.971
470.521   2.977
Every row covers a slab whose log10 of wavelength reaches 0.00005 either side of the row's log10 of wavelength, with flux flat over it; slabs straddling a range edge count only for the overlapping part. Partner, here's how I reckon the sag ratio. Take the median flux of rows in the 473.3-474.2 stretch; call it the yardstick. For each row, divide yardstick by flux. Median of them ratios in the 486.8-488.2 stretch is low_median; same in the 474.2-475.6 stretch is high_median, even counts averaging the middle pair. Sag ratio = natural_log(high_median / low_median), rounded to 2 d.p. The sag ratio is -0.14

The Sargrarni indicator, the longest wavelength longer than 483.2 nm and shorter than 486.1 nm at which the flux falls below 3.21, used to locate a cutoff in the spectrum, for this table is 485.600 nm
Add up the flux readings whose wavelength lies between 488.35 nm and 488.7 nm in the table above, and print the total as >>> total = 9.6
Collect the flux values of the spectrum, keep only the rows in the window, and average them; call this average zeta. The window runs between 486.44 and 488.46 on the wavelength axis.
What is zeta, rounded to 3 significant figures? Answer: 2.88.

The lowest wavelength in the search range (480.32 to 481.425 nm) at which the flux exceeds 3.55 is 480.594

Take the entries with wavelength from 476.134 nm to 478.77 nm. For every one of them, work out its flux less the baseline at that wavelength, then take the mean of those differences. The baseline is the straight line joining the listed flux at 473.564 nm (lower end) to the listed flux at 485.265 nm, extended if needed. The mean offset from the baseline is 0.1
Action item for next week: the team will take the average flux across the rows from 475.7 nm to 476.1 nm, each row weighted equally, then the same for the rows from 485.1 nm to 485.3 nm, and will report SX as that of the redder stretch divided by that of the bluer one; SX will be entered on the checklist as 0.99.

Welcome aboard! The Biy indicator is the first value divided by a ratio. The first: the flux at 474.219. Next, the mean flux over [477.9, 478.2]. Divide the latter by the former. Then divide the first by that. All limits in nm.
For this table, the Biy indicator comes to 3.7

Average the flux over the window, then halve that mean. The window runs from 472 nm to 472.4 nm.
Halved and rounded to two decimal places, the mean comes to 1.73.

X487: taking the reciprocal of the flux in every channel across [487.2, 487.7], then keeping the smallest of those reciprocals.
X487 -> 0.304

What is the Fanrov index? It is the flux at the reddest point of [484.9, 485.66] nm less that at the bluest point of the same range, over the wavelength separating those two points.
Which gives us -1.00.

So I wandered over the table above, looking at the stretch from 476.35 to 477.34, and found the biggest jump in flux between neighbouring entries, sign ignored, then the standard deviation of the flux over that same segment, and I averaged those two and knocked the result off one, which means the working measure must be 0.56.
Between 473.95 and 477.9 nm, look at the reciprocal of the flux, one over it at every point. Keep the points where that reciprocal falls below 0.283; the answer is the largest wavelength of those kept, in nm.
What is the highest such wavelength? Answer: 477.726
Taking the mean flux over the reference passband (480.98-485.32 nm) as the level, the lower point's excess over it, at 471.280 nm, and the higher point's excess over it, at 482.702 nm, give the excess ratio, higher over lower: -1.9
